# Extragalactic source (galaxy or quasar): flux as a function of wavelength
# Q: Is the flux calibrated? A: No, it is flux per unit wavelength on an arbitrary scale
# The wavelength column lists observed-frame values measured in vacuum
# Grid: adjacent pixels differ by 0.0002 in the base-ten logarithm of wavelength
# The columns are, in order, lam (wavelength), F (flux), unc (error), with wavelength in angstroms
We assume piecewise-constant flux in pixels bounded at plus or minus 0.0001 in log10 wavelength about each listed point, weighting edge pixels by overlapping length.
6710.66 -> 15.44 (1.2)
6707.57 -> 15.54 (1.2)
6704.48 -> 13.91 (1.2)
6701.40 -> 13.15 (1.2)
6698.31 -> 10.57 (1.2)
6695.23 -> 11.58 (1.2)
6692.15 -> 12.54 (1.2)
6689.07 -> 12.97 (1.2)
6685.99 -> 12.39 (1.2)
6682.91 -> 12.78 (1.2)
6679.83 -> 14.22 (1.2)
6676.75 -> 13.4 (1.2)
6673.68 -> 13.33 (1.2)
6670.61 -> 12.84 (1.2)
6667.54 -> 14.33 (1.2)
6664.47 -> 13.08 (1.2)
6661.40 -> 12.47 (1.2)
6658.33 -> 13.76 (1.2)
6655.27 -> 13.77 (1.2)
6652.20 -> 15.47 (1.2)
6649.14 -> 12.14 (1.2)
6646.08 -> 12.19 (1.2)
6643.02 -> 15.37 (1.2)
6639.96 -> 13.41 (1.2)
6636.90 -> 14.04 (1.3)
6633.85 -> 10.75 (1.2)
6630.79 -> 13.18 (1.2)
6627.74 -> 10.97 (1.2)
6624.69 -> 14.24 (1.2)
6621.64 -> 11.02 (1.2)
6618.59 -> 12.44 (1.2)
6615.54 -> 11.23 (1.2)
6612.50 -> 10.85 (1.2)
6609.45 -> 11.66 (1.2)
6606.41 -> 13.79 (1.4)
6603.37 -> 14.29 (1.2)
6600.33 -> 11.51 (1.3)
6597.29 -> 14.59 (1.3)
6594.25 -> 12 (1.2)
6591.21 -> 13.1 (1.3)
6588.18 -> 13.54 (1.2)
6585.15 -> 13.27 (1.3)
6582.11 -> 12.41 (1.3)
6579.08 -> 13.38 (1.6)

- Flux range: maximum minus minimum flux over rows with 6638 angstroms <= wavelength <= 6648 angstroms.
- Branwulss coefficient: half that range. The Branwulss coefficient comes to 1.59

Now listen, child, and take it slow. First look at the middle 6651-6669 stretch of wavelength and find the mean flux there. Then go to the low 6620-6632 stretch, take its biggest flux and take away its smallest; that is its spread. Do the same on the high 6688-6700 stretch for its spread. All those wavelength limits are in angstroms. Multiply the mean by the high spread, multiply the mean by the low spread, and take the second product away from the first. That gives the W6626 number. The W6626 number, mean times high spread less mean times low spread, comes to -12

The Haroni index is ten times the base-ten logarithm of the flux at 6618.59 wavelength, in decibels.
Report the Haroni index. 10.9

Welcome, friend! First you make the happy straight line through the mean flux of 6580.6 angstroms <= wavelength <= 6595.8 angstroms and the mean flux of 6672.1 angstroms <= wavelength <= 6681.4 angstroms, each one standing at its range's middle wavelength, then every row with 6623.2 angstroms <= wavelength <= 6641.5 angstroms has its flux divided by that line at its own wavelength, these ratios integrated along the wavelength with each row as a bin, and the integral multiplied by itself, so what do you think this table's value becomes 311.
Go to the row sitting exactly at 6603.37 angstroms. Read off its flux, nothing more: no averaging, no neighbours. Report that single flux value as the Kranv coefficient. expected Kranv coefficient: 14.29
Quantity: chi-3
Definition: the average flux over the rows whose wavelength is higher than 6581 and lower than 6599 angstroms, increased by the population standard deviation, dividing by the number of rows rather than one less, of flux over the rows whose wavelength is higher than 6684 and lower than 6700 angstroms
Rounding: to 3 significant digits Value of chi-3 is 14.0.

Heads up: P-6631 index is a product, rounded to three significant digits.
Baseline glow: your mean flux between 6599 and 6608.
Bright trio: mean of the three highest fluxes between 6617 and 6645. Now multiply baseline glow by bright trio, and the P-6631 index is 192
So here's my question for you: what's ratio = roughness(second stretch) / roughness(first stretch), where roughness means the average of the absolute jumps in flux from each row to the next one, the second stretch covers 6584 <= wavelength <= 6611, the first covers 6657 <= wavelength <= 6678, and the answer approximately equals 1.9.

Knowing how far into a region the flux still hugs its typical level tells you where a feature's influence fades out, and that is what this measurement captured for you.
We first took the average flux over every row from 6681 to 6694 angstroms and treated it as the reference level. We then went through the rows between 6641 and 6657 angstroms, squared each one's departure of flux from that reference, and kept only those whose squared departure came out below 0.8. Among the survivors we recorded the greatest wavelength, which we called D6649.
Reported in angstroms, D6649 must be 6649.14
